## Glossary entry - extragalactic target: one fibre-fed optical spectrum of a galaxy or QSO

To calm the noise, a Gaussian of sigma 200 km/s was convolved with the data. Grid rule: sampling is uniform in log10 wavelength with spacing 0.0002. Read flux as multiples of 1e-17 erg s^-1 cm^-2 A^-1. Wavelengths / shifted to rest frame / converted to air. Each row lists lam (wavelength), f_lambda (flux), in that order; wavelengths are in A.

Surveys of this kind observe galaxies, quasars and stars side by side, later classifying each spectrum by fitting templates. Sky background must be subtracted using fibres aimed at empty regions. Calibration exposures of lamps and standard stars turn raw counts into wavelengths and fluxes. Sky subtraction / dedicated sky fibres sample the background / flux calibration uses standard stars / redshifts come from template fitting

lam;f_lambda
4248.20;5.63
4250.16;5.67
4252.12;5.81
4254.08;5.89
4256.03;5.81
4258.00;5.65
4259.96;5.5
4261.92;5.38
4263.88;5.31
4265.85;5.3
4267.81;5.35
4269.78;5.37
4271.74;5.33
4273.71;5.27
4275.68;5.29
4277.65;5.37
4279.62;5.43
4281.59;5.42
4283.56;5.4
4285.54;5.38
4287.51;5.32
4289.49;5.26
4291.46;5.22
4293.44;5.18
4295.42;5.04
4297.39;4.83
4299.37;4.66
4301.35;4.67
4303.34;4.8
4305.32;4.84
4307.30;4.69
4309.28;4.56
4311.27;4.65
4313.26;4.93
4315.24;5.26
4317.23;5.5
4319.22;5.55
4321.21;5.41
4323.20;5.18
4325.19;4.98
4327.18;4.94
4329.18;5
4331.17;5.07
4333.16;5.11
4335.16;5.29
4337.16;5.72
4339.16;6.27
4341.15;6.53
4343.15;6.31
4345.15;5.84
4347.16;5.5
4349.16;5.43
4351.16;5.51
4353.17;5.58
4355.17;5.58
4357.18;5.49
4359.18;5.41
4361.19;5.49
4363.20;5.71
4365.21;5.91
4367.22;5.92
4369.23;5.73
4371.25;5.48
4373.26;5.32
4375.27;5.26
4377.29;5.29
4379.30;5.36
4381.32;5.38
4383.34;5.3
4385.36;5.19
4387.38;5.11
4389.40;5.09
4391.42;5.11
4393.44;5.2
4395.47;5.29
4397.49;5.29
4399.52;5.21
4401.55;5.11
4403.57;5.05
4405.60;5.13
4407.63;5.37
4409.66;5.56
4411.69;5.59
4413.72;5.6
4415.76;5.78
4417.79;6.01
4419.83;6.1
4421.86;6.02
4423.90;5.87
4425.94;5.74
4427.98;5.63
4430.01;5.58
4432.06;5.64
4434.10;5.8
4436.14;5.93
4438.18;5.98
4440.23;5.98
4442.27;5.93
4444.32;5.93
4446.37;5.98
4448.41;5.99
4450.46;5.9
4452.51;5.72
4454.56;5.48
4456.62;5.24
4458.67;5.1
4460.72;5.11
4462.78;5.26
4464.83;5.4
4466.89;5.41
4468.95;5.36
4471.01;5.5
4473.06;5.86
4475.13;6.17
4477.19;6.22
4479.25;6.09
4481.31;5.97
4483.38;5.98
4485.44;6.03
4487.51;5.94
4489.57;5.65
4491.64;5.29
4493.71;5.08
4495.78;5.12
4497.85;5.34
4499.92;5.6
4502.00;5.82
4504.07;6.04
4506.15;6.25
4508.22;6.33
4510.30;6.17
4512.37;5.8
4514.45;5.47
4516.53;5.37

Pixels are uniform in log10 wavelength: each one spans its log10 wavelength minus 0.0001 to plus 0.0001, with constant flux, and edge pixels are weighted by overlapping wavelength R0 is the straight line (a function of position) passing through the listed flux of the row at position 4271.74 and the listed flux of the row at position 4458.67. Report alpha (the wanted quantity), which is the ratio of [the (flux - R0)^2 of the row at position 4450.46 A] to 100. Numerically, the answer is 0.0062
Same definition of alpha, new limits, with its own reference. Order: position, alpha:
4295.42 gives 0.0007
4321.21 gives 0.0002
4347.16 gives 0.0007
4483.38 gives 0.0083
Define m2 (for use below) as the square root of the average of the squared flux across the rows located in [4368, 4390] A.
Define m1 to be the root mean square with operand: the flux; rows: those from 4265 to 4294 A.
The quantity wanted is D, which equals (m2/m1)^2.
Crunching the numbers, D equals 1.00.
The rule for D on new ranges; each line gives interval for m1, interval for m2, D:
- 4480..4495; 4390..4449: 0.97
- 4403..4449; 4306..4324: 0.78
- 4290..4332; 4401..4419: 1.20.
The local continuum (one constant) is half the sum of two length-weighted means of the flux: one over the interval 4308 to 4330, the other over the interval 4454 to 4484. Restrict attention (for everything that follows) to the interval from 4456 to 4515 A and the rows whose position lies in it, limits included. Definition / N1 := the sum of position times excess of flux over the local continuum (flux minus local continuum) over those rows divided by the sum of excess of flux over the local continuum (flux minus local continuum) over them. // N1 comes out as 4493.9 A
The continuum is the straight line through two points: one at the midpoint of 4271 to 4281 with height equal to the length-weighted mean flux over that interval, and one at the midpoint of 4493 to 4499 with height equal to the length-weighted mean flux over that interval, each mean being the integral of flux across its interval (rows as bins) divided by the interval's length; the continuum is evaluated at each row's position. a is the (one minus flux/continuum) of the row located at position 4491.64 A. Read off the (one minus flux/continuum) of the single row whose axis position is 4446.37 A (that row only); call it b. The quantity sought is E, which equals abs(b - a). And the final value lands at 0.126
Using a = -0.018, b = -0.144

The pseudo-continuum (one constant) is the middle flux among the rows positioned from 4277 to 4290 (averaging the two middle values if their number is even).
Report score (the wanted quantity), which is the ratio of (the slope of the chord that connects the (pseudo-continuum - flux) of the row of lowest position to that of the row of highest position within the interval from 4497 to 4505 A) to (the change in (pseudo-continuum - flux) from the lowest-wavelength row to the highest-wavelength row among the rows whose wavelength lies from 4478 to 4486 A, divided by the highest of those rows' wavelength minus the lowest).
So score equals -11.6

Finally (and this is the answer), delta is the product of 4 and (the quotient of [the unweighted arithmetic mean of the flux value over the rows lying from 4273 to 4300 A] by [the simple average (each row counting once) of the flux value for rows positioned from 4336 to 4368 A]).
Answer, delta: 3.6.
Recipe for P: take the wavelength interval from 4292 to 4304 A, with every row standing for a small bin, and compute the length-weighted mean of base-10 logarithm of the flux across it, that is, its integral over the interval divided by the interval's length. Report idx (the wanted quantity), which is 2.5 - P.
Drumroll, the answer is 1.81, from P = 0.688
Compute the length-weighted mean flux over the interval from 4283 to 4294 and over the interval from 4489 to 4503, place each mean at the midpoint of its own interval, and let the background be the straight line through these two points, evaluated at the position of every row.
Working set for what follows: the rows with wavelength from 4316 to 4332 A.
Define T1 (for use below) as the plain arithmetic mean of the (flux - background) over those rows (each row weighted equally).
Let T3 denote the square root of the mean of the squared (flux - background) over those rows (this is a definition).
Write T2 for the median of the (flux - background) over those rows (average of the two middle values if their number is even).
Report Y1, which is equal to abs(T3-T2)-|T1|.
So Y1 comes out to 0.3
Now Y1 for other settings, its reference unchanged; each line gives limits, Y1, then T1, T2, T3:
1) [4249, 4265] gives -0.3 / 0.4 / 0.39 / 0.41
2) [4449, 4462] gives 0.3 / 0.0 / -0.02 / 0.31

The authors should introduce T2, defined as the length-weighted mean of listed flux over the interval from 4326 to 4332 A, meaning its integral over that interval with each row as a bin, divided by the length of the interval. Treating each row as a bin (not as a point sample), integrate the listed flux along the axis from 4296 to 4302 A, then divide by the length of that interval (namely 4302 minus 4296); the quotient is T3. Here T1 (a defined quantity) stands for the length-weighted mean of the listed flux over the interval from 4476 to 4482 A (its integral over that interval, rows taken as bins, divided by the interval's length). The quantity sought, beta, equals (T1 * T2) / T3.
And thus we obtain 6.4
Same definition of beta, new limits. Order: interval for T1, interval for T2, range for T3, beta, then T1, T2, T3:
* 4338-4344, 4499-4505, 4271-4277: 7.0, 6.4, 5.8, 5.3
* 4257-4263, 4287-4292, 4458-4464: 5.6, 5.5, 5.3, 5.2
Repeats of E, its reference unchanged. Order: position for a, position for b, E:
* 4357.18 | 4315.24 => 0.049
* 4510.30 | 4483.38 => 0.041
